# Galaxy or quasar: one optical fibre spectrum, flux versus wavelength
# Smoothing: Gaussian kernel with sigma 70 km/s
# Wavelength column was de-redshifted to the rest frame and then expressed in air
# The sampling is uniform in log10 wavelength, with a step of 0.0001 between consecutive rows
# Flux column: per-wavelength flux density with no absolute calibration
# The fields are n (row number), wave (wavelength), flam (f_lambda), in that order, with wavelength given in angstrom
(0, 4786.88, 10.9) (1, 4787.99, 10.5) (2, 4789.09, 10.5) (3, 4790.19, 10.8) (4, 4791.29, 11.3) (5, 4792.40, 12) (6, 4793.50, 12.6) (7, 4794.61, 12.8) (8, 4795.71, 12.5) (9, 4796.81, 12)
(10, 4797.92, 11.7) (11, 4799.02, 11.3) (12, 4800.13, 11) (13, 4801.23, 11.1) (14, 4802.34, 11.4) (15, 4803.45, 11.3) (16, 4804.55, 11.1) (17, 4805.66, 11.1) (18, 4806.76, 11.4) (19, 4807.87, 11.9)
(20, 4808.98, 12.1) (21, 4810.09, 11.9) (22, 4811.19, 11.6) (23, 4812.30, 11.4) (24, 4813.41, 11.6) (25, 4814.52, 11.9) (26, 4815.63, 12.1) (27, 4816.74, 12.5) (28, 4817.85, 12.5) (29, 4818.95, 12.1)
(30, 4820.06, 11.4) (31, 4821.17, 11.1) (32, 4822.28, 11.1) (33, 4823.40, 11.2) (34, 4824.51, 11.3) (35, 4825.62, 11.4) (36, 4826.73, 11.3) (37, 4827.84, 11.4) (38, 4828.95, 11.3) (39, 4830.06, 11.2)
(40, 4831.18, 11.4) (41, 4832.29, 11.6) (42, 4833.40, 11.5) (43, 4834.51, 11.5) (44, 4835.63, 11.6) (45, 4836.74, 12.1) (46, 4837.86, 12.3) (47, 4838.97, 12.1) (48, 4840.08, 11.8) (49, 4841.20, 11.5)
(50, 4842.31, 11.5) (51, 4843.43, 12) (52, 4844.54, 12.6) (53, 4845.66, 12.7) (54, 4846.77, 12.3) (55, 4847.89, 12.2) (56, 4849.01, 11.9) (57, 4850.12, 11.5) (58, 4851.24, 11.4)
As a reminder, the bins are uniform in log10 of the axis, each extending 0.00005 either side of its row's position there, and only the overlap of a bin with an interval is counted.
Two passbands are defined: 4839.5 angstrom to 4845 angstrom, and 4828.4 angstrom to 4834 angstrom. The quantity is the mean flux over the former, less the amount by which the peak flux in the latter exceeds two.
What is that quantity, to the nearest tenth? 2.3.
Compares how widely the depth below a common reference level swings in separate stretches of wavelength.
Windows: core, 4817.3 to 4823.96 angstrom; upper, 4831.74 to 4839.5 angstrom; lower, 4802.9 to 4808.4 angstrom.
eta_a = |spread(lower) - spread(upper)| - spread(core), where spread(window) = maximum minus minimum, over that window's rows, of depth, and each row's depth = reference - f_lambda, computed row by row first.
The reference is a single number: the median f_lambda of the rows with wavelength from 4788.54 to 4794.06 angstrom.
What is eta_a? -1.4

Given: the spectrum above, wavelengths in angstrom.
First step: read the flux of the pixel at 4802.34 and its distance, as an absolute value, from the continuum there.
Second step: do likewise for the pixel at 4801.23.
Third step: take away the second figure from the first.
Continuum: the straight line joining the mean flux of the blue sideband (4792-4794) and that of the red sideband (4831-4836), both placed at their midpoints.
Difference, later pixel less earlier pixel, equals -0.32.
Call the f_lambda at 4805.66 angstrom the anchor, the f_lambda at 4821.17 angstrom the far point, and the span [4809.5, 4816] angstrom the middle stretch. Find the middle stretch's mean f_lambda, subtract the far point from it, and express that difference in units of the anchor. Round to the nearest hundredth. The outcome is 0.06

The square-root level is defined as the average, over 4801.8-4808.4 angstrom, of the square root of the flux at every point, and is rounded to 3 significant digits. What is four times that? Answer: 13.5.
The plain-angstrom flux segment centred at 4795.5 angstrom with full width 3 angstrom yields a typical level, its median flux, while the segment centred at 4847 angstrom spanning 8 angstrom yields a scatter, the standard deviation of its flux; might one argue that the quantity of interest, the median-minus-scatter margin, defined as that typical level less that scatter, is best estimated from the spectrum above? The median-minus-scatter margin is 12.1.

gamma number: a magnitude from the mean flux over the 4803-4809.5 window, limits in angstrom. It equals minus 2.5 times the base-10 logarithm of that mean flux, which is -2.65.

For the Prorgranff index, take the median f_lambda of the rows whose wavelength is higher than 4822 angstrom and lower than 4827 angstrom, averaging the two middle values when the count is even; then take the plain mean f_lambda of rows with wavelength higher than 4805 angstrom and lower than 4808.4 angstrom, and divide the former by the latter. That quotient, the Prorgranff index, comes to 0.99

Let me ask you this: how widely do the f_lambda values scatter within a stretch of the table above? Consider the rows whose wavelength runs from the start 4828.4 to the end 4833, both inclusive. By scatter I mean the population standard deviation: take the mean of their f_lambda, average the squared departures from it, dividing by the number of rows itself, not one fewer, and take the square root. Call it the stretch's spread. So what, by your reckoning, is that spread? 0.15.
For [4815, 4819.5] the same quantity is 0.20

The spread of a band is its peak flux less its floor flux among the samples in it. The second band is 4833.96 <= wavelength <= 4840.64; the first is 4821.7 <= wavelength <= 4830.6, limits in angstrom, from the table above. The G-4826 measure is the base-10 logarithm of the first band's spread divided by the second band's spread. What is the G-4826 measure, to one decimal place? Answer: -0.4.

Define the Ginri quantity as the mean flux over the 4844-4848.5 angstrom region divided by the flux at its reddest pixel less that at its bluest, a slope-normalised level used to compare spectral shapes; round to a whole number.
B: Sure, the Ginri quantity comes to -31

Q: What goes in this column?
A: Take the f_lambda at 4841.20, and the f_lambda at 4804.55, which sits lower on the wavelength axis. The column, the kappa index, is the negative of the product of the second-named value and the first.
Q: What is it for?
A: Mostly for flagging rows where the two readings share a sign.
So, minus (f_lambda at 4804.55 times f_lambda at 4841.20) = -128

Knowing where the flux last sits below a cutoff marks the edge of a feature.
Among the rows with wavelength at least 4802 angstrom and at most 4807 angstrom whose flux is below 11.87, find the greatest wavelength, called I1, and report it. 4806.76 angstrom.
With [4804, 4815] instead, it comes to 4813.41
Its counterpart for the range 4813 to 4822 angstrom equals 4821.17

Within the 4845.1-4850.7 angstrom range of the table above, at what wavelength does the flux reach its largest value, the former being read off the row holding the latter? 4845.66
